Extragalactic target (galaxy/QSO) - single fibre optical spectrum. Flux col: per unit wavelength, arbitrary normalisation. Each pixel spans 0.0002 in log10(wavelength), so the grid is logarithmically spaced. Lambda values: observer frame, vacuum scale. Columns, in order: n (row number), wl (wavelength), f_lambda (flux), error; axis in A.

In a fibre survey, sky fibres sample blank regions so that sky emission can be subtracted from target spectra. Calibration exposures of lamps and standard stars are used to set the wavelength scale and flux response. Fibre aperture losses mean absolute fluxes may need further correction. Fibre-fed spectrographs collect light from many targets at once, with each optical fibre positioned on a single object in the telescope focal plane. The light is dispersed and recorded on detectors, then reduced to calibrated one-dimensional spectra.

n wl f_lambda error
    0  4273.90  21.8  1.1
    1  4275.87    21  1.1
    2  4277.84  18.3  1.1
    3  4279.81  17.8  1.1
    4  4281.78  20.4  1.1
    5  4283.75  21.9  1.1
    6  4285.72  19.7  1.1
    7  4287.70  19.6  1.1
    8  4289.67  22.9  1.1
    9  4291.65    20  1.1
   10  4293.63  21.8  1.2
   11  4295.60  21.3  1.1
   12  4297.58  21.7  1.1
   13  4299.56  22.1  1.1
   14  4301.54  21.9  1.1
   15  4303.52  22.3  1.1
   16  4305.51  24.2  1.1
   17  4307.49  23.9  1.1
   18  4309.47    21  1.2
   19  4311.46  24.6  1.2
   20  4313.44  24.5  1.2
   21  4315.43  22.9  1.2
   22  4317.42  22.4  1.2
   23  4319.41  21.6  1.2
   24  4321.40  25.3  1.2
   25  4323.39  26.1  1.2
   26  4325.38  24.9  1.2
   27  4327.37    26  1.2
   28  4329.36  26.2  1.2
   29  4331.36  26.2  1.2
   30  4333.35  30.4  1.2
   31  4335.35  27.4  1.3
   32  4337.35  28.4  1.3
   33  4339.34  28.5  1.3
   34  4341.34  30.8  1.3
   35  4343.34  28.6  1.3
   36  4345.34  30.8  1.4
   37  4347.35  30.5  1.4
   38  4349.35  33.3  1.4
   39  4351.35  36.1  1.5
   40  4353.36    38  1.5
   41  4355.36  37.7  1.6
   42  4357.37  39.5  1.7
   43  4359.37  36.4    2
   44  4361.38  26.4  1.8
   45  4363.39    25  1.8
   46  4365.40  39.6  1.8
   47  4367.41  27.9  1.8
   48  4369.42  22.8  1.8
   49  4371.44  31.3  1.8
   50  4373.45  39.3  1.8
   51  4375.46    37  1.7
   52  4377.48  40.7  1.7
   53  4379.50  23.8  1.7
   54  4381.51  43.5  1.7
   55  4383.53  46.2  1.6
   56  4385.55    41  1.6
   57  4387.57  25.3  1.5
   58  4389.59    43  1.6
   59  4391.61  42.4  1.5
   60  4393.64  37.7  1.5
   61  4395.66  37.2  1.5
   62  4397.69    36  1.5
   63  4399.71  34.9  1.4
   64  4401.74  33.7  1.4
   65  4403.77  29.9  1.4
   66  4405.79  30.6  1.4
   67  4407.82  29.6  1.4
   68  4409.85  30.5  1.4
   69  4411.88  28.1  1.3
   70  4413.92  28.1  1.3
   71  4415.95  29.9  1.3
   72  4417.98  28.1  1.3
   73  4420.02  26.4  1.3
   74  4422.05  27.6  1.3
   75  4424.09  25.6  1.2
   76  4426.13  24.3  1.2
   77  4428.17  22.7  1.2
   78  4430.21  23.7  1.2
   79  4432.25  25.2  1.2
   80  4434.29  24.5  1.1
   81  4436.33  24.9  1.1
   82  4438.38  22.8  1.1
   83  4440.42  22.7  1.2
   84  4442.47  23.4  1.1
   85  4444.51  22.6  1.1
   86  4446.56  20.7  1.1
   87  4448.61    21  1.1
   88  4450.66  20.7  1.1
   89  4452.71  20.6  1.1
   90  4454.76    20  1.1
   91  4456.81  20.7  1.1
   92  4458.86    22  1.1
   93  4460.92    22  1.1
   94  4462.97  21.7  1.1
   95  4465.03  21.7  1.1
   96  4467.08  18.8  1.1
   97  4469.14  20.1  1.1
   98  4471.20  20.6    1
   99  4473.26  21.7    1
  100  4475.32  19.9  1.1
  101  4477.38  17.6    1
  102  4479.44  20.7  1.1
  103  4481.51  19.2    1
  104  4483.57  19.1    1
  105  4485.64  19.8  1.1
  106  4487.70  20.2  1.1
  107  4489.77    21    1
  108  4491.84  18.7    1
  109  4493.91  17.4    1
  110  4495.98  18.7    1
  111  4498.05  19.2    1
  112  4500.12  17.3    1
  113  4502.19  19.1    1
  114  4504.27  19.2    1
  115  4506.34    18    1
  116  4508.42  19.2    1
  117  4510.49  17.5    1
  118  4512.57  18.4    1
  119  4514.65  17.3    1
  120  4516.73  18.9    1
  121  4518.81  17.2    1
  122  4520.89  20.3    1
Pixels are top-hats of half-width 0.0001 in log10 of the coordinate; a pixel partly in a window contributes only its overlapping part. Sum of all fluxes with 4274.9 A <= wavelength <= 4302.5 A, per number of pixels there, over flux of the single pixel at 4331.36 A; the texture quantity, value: 0.79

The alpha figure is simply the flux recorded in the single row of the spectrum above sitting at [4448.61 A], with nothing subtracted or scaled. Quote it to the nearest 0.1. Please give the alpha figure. 21.0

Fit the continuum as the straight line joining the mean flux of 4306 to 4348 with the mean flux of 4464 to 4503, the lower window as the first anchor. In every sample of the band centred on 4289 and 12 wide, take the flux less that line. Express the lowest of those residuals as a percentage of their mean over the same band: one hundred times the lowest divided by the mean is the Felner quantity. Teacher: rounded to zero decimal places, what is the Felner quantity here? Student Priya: 121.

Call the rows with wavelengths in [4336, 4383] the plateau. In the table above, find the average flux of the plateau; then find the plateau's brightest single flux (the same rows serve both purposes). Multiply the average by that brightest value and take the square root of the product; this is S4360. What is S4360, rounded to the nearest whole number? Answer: 38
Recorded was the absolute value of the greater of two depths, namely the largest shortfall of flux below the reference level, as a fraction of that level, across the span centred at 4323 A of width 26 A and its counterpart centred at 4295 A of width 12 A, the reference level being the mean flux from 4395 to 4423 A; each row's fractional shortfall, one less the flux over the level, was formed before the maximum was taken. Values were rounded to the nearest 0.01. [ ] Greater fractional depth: 0.35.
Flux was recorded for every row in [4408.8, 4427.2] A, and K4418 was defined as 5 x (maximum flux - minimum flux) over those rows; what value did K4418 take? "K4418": 31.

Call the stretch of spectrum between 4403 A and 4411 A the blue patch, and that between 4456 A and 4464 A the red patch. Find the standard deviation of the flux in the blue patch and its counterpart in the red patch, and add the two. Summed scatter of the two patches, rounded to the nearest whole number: 1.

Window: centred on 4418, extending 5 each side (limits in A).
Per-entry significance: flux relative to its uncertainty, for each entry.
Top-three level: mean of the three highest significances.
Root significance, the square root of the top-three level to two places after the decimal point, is 4.70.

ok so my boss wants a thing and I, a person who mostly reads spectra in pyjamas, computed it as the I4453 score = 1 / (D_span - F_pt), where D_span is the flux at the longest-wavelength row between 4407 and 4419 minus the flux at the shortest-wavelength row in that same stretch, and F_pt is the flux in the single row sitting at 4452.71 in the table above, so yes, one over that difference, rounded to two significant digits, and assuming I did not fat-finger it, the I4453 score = -0.045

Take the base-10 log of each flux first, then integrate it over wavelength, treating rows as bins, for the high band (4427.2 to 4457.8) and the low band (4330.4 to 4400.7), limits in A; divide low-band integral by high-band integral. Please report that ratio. 2.6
